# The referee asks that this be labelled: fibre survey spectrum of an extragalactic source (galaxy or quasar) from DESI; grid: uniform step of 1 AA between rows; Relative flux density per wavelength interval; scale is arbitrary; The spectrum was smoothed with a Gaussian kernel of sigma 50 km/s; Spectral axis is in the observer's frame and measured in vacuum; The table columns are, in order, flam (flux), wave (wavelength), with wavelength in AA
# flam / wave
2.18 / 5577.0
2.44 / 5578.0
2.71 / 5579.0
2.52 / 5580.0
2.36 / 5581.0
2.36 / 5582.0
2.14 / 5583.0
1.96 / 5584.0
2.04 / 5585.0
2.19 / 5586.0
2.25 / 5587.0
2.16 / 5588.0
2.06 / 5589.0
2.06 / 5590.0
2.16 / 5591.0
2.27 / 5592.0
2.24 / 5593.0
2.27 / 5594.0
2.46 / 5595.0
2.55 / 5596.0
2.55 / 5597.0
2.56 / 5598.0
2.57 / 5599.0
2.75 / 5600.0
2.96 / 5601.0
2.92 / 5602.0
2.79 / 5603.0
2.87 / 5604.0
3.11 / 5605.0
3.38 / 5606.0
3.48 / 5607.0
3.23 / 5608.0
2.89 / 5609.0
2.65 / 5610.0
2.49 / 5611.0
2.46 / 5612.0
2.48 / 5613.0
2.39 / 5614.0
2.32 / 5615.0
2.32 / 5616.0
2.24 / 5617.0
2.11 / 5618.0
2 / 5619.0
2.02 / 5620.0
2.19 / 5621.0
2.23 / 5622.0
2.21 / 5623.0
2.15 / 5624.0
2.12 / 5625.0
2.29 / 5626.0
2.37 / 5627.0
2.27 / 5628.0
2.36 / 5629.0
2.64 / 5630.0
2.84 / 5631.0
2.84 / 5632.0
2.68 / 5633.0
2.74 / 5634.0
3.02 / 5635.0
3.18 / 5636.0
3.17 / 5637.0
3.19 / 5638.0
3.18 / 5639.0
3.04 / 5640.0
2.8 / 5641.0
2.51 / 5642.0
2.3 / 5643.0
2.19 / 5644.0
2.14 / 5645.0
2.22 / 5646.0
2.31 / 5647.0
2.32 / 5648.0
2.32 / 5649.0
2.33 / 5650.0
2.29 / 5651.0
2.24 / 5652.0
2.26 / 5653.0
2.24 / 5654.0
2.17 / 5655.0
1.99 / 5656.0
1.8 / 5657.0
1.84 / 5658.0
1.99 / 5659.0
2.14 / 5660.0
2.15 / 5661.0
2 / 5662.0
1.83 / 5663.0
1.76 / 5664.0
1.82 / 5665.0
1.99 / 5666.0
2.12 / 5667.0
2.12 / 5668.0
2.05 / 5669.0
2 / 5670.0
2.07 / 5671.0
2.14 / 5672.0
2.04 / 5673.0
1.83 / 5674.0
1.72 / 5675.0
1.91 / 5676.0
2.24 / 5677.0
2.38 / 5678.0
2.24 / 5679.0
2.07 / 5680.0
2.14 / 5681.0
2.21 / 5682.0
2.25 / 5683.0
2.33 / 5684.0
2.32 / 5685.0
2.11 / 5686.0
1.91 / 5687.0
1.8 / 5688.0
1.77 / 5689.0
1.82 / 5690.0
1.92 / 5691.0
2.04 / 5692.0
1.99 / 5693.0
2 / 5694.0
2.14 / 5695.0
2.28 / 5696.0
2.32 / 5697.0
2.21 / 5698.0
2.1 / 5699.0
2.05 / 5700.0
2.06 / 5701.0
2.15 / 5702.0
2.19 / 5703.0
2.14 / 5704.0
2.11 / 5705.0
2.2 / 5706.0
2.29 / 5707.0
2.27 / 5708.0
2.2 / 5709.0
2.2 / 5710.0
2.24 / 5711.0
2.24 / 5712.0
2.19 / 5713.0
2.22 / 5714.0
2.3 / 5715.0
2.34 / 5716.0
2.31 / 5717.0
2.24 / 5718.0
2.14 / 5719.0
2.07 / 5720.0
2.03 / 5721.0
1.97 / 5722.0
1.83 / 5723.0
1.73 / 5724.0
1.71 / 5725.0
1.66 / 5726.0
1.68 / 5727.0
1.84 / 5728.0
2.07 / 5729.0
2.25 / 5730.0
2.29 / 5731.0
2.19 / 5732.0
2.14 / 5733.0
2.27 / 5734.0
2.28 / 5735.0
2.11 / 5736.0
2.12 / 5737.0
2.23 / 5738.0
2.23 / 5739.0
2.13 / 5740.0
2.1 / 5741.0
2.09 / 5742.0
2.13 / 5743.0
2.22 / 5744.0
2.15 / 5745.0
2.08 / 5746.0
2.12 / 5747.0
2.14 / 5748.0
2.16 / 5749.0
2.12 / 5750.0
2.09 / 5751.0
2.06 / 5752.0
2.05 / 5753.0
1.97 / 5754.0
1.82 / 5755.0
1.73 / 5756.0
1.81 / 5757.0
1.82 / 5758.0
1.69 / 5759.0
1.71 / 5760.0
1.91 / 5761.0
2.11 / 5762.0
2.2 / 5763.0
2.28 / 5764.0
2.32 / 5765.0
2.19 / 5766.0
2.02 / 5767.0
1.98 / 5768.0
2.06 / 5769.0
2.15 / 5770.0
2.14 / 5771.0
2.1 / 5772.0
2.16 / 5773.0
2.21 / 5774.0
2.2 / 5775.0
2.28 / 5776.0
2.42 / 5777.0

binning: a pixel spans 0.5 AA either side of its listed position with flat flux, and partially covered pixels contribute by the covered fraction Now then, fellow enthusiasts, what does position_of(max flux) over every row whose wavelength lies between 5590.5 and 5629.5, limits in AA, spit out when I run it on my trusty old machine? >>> 5607.0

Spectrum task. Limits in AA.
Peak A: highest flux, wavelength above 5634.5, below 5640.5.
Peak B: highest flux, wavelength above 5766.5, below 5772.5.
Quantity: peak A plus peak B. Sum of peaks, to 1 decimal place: 5.3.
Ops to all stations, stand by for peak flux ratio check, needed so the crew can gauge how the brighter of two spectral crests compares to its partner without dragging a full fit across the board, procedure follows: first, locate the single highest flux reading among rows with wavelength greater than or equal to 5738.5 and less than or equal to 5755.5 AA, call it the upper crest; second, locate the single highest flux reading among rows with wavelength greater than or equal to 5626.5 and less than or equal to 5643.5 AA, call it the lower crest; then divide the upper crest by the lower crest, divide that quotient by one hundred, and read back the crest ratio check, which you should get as 0.0070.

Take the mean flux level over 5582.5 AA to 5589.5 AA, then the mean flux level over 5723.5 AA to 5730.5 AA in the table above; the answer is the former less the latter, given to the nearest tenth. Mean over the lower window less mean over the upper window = 0.3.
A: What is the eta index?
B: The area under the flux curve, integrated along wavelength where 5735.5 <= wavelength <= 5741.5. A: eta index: 12.9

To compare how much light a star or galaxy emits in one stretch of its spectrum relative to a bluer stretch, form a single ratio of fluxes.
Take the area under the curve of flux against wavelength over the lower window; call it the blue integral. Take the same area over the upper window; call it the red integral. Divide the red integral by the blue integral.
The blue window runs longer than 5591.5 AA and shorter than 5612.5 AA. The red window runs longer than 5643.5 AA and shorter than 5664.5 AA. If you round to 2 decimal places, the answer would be 0.78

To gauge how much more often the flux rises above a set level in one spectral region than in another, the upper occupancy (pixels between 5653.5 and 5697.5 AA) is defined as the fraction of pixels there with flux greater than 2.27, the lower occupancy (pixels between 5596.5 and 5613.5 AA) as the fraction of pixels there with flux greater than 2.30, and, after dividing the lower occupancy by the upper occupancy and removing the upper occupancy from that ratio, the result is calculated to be 8.7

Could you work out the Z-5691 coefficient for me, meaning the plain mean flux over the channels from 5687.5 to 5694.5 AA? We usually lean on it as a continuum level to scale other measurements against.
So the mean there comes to 1.91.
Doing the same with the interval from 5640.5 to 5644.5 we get 2.45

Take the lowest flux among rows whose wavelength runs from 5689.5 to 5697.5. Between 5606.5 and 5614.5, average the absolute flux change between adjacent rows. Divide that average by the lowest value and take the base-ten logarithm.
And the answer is -1.05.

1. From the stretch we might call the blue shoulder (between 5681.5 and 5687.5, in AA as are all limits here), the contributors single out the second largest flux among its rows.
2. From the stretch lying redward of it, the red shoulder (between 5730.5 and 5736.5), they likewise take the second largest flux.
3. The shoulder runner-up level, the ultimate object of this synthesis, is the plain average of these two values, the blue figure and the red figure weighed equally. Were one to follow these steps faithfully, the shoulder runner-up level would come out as 2.30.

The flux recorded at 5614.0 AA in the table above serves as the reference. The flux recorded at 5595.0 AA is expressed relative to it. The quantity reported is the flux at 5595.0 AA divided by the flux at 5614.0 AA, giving 1.03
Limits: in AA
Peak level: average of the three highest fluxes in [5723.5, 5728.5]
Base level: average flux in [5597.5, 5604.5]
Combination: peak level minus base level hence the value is -1.0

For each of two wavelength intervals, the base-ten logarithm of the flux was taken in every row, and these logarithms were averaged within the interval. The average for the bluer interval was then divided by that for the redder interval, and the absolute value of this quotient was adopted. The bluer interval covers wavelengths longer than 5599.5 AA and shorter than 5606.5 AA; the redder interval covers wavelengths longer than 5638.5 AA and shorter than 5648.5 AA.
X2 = 1.20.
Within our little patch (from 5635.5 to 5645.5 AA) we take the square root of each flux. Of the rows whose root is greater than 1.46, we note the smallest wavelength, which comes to 5636.0 AA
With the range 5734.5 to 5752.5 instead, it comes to 5735.0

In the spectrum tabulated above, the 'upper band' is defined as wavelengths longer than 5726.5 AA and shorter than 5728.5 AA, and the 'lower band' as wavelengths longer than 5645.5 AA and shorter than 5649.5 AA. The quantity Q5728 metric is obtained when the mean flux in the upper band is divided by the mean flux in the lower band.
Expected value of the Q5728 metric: 0.77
